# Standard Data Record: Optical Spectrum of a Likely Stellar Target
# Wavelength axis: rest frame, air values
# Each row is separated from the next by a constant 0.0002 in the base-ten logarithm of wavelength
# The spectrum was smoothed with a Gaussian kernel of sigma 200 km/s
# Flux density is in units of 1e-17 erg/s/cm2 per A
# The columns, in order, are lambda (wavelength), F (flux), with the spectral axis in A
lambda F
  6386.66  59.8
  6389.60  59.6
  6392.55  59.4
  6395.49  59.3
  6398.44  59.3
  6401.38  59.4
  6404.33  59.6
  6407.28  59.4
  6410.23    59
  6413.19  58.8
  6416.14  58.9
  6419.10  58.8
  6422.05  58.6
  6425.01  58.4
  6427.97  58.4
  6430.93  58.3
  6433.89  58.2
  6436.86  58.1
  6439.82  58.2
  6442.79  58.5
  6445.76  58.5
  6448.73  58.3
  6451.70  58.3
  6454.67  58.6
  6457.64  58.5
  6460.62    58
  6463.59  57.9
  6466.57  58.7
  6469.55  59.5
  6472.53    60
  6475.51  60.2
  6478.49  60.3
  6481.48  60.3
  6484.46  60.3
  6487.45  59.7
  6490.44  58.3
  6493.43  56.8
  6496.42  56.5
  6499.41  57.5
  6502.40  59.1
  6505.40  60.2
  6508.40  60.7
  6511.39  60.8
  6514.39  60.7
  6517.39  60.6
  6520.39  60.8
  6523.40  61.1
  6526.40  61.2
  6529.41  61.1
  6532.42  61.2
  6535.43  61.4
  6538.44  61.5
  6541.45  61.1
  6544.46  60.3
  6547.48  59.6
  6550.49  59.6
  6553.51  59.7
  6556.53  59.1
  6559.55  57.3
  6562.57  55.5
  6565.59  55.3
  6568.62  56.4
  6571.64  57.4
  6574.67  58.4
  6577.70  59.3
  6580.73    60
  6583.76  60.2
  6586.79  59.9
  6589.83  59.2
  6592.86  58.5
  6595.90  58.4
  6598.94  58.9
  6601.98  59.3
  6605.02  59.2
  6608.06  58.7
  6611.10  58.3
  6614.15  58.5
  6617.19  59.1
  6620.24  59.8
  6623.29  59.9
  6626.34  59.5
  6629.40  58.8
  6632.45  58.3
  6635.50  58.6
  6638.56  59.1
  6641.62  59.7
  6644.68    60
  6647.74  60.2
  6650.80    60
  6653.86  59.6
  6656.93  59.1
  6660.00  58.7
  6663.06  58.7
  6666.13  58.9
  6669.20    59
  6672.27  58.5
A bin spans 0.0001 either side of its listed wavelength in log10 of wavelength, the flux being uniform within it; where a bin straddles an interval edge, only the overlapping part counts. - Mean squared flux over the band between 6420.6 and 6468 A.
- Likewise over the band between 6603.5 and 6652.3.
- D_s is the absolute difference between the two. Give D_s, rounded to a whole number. 105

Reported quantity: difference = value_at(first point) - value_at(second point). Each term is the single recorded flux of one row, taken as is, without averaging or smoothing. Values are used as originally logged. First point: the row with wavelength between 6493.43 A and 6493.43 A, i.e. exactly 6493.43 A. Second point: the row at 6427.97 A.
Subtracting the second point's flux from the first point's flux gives -1.6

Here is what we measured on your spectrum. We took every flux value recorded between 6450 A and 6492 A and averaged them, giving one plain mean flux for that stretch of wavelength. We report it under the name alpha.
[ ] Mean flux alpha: 59.2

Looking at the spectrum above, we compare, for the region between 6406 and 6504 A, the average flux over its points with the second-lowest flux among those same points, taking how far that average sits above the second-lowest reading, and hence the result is 1.9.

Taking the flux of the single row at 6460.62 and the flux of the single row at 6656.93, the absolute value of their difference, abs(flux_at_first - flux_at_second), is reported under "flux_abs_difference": 1.1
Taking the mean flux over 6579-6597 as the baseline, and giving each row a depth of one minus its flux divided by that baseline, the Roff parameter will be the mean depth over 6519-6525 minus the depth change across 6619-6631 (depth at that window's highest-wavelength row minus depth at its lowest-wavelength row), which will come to -0.04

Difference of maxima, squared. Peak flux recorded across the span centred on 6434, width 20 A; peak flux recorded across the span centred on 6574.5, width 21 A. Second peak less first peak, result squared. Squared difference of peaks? 2.9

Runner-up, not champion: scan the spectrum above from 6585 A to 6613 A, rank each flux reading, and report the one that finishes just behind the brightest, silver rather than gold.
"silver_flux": 59.3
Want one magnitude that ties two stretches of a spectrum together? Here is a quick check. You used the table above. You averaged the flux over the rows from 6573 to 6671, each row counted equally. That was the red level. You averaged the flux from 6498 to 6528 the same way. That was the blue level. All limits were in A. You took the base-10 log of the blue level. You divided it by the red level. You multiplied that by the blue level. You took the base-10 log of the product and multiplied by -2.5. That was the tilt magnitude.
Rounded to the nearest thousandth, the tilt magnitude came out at -0.646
